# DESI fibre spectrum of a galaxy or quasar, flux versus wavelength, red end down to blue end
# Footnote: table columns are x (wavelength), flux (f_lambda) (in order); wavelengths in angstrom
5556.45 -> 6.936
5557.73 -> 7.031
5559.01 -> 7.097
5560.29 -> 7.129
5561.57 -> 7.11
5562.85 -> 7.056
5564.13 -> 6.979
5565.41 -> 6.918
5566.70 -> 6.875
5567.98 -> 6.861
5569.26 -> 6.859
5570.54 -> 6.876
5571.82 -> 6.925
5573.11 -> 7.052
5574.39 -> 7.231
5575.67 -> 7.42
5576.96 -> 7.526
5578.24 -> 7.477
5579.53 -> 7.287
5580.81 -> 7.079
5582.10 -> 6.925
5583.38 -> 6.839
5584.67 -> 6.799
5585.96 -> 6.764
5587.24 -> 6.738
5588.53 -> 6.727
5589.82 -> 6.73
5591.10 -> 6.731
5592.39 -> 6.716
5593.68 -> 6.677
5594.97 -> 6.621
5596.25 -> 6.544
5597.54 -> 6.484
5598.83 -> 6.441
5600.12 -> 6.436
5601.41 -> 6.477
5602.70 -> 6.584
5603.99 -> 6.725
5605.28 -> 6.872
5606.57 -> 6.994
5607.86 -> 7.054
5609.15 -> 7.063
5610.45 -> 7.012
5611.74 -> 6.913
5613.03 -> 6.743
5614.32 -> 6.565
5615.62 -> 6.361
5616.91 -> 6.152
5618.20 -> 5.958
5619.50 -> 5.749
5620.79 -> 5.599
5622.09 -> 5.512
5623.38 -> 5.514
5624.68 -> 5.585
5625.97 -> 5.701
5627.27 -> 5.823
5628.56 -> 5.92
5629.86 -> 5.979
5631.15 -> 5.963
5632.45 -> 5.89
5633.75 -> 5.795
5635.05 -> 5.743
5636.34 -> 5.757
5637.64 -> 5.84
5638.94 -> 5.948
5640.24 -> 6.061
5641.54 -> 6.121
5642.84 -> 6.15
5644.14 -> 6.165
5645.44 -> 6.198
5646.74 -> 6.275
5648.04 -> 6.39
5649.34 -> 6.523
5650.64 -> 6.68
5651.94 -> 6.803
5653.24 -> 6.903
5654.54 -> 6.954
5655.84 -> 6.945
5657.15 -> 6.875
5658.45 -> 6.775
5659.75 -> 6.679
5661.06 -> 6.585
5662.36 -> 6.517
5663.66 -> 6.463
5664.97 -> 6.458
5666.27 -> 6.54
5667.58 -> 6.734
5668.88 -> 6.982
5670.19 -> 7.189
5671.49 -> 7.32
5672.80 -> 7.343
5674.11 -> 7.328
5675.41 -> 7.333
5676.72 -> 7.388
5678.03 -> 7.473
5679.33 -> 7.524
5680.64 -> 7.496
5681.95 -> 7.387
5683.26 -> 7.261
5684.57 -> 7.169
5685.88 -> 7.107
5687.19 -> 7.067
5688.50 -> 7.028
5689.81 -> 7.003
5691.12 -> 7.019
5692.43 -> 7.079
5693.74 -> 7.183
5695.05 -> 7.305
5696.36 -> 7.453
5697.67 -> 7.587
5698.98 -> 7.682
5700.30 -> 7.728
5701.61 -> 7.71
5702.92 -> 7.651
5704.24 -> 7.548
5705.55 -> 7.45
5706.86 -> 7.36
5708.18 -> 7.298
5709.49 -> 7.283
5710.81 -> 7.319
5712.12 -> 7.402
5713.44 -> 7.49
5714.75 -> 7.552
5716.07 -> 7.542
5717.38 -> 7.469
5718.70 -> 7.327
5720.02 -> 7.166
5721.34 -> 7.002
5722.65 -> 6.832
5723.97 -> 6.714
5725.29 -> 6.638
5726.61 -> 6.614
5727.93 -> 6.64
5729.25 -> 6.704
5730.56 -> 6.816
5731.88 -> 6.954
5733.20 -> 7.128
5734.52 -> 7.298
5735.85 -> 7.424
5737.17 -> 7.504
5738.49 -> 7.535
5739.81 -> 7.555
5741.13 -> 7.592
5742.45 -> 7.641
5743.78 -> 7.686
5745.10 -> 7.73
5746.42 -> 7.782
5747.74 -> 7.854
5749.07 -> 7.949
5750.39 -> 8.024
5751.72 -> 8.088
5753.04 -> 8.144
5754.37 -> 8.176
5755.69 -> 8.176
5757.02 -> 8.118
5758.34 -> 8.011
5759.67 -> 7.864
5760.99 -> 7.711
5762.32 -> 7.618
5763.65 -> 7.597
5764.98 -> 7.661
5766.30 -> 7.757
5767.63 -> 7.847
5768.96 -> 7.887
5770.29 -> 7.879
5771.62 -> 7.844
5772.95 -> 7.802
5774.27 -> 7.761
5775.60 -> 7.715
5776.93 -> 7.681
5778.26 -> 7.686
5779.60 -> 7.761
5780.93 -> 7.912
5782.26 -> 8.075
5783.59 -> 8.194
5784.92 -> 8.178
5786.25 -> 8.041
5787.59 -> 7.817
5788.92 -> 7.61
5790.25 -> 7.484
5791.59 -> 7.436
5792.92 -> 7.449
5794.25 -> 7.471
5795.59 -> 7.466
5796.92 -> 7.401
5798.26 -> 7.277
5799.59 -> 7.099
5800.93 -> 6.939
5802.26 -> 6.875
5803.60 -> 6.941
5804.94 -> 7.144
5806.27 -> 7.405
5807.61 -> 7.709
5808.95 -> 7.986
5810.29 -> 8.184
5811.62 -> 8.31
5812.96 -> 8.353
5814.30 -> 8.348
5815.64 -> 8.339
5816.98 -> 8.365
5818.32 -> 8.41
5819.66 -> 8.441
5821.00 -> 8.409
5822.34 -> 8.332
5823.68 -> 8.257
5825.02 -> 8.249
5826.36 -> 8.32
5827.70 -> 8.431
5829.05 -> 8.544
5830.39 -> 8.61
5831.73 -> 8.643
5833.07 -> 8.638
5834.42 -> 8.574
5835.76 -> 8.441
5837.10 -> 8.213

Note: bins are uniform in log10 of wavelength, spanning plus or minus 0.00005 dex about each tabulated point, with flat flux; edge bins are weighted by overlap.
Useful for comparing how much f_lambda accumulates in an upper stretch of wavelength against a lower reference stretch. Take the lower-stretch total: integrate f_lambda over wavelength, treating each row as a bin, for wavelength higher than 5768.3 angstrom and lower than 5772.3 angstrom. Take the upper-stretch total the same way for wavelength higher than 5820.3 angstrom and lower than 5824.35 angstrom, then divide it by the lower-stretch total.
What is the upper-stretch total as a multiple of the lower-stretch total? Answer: 1.07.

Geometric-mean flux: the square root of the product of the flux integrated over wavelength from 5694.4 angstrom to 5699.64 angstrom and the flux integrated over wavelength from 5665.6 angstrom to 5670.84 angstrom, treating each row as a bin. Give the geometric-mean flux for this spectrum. 37.6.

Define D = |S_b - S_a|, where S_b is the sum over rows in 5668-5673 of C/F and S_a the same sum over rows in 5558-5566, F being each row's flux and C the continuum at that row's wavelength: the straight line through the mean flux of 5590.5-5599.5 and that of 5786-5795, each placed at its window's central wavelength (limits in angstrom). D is 1.6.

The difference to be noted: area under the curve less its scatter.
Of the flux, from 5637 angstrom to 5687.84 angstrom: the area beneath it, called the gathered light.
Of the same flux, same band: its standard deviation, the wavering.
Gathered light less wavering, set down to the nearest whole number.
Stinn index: 345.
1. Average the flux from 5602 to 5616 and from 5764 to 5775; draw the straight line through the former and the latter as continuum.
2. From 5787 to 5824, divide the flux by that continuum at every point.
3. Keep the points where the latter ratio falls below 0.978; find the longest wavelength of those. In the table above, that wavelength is 5807.61 angstrom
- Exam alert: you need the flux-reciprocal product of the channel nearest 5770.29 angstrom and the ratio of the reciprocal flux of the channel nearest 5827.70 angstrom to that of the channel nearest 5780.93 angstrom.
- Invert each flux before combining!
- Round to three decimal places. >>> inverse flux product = 0.119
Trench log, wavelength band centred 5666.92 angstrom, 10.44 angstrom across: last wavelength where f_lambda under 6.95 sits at 5667.58 angstrom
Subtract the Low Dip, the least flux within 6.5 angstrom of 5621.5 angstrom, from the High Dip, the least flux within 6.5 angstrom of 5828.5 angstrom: 2.74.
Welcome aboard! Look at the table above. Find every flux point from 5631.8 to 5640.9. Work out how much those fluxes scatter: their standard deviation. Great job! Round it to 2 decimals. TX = 0.11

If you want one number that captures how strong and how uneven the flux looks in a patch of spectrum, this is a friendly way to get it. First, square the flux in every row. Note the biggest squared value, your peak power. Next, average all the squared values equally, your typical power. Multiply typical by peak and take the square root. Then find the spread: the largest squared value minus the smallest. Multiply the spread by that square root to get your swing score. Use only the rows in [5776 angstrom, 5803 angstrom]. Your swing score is 1238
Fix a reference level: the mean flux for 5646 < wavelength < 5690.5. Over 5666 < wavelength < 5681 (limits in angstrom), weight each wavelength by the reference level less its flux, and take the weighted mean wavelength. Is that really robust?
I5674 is 5678.0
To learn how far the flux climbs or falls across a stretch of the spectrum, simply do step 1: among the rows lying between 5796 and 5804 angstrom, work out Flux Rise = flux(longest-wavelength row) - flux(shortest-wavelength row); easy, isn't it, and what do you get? -0.5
